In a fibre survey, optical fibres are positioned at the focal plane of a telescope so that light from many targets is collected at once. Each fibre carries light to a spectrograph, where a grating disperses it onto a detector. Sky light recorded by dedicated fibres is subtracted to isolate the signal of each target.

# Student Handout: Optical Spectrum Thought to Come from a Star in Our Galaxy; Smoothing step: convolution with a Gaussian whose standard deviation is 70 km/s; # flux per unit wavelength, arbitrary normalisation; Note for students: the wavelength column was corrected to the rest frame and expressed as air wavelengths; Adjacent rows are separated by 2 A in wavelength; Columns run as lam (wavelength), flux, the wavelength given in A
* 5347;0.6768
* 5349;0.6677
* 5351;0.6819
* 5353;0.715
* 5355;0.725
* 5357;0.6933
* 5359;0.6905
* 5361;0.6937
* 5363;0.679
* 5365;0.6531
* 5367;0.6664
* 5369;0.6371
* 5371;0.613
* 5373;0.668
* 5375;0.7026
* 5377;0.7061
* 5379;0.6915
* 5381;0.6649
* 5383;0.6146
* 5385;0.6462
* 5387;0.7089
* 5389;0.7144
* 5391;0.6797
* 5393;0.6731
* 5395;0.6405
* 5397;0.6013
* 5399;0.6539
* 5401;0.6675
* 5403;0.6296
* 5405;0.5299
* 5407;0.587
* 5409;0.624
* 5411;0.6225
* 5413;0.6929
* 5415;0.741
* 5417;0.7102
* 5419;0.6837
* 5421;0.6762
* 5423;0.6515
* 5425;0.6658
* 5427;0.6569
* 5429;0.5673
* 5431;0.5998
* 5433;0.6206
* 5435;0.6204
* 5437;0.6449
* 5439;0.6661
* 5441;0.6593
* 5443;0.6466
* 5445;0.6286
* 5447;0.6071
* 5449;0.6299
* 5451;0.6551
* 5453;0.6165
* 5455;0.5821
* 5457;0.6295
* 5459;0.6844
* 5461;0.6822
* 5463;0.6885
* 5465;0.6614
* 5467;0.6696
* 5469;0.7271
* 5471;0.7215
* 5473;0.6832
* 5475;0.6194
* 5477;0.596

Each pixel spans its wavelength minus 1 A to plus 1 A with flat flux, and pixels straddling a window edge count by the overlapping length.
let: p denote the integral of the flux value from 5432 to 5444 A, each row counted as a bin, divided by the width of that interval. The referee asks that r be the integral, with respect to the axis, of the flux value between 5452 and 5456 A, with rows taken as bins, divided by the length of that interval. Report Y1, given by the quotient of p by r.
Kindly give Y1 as 1.07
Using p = 0.643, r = 0.60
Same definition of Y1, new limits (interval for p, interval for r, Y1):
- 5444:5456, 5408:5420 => 0.91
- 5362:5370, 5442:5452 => 1.04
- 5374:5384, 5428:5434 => 1.13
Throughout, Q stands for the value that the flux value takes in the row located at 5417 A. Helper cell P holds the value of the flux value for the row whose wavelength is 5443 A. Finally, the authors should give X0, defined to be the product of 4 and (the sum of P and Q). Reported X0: 5.4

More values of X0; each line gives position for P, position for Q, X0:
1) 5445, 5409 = 5.0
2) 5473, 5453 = 5.2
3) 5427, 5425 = 5.3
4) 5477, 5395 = 4.9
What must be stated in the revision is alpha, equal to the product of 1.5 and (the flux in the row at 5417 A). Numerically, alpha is 1.07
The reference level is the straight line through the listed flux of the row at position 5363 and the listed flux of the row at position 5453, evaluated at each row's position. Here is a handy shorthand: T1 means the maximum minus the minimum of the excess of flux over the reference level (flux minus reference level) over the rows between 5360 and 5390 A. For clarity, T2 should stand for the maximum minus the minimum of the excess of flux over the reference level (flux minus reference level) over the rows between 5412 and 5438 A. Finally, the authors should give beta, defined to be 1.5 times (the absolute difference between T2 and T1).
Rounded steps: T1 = 0.114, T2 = 0.164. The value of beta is 0.08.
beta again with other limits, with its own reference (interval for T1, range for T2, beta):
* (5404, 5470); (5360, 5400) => 0.19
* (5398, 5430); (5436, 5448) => 0.25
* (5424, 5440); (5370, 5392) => 0.01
